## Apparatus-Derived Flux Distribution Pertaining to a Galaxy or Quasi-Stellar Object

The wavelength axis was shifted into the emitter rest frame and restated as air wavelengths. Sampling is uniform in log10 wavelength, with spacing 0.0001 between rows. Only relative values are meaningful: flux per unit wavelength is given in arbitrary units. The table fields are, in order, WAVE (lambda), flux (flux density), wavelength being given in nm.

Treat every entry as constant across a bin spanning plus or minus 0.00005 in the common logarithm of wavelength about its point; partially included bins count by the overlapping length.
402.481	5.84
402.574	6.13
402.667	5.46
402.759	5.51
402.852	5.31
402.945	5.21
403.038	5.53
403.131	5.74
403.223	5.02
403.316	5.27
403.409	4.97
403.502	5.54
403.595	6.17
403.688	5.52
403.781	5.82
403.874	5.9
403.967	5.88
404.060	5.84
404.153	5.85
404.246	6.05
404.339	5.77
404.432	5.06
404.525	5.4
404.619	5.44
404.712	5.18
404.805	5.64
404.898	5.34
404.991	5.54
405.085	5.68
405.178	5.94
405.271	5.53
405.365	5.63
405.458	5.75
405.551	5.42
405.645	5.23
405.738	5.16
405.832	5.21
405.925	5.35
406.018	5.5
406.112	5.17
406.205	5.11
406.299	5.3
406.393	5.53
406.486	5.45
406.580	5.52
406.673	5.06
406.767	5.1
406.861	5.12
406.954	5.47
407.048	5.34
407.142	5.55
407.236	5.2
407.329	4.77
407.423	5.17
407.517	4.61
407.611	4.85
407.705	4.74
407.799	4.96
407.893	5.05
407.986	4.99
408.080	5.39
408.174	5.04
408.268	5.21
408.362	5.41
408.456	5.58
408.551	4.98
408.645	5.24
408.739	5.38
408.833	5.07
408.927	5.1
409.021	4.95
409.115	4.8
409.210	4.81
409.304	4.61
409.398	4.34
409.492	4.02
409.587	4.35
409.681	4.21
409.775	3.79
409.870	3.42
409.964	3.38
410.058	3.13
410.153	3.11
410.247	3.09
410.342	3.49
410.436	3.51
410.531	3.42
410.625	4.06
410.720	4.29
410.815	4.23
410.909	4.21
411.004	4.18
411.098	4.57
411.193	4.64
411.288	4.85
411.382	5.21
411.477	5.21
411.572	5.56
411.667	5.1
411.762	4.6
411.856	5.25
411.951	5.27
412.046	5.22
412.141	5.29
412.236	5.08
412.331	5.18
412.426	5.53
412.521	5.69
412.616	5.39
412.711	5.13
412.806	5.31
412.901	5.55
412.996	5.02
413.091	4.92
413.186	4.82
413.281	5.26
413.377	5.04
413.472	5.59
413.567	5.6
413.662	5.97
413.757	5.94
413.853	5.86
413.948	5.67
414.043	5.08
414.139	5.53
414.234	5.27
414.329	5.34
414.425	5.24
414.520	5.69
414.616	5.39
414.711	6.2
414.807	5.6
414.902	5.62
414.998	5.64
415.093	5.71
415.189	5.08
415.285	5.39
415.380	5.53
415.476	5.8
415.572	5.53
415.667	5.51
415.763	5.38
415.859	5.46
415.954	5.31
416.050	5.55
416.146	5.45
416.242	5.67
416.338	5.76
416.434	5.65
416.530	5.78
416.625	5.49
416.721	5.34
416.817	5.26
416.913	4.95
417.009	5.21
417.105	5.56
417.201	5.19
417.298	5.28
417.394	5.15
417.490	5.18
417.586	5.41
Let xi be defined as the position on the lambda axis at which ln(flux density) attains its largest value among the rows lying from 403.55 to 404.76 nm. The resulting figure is 403.595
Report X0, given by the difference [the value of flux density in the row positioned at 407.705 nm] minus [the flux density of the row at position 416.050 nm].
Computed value -0.8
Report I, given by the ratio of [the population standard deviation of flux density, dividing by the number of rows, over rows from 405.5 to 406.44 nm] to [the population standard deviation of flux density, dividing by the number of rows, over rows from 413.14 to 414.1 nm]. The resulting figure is 0.4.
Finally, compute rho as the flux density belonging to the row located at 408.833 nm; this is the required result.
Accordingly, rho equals 5.07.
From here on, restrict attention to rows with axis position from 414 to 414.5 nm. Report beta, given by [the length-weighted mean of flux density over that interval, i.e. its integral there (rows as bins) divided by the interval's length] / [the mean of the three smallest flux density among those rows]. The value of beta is 1.023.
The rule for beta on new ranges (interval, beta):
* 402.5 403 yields 1.039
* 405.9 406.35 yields 1.017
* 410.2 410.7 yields 1.067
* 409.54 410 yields 1.089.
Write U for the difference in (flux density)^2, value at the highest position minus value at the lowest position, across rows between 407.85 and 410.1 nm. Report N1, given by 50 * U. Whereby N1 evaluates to -785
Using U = -16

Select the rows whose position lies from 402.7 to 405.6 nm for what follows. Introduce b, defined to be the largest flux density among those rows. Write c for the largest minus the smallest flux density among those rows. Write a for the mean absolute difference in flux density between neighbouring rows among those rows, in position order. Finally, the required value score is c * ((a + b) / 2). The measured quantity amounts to 3.9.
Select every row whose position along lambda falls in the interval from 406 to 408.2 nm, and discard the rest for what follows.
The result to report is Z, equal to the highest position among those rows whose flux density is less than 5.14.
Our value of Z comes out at 408.174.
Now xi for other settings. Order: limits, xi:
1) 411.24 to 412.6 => 412.521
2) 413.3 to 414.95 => 414.711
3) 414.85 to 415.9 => 415.476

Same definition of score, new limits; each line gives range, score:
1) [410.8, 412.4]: 4.0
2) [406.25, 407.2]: 1.4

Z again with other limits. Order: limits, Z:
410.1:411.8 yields 411.762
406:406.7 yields 406.673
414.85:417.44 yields 416.913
